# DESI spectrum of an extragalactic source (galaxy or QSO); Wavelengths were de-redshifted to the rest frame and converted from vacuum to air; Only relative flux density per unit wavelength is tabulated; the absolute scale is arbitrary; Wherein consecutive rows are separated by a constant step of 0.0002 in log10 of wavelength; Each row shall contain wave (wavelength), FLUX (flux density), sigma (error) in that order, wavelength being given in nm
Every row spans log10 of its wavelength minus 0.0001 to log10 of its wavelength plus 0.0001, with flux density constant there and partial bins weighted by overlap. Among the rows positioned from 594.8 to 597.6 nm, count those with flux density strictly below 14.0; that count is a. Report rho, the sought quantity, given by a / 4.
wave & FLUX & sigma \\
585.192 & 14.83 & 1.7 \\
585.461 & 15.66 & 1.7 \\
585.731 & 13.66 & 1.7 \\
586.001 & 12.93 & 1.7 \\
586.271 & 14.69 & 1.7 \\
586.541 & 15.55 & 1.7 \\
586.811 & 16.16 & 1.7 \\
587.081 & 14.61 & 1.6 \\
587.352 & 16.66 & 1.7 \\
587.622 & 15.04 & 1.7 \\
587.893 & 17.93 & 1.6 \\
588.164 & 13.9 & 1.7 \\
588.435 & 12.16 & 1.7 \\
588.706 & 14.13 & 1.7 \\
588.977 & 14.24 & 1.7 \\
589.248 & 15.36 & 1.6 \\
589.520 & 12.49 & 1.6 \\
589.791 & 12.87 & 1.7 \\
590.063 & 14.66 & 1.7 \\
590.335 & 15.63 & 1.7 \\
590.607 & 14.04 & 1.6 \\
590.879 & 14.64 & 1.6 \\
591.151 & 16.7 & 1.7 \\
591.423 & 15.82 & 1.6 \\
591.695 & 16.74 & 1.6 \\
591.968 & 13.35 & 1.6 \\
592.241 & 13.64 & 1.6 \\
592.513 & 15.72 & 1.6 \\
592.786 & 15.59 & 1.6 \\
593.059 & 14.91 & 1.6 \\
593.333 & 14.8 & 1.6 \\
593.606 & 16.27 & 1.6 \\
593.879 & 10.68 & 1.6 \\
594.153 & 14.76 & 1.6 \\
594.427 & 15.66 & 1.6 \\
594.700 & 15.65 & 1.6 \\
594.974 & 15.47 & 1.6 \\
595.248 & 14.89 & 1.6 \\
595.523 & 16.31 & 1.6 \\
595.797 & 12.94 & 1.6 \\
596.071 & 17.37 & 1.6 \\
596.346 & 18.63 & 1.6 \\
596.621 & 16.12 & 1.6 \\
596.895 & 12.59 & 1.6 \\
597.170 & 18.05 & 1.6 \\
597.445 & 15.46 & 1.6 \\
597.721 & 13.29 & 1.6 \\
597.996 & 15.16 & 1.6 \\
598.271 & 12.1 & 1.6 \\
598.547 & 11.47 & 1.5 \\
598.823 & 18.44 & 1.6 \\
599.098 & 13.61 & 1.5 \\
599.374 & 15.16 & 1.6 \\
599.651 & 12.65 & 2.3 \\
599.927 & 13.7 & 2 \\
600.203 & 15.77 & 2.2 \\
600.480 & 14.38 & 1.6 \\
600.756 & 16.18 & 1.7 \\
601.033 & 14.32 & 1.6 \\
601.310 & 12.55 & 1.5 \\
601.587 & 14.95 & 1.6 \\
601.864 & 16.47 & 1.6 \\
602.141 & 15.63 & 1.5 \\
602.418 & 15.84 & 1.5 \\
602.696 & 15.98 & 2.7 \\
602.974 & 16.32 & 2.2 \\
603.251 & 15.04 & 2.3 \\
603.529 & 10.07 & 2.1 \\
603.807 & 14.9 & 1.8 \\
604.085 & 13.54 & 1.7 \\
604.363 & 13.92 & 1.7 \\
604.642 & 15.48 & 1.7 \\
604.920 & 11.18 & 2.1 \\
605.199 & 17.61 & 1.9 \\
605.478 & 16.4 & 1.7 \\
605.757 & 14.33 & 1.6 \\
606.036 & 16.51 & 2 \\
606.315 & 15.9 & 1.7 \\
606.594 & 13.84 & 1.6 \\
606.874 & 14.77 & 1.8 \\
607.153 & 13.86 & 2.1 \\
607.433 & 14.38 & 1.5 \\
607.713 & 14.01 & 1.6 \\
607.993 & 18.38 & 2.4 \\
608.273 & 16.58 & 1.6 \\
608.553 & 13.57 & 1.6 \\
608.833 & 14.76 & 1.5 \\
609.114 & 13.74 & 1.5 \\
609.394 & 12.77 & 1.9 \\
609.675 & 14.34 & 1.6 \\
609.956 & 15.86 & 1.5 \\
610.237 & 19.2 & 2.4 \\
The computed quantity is 0.50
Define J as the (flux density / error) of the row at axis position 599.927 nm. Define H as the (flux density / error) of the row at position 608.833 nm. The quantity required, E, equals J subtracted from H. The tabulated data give 3.0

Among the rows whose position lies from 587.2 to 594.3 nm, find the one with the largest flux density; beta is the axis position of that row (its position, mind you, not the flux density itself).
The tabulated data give 587.893 nm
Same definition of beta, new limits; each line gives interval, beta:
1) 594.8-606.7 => 596.346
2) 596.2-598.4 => 596.346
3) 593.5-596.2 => 596.071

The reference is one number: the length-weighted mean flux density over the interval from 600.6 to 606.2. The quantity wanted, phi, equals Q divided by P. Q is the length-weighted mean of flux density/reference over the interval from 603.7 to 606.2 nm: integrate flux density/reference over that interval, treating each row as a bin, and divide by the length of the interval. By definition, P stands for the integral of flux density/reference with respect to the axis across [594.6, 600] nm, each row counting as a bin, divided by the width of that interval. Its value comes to 0.99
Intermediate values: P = 1.01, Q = 1.00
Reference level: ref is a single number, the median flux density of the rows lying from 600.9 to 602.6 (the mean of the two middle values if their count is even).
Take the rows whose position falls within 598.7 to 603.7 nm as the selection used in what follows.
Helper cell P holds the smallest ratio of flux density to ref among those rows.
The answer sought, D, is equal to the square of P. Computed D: 0.43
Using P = 0.66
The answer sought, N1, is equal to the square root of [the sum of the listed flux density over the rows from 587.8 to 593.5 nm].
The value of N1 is 18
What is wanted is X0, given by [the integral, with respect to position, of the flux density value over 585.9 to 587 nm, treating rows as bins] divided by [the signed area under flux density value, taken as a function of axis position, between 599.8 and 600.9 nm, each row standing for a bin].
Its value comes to 0.99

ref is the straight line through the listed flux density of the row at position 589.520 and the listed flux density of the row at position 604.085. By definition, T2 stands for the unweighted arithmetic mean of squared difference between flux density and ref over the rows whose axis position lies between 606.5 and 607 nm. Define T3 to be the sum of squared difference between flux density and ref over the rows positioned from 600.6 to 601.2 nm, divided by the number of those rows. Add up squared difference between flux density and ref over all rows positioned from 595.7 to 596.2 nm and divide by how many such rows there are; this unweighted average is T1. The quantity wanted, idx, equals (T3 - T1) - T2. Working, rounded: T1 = 9.7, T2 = 1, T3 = 5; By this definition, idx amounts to -6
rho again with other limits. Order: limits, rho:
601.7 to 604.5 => 0.75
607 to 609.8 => 1.00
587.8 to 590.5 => 1.00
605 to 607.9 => 0.50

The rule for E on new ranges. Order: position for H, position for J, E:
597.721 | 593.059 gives -1.0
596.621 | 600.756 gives 0.6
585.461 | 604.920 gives 3.9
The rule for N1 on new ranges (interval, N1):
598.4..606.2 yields 20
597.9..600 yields 11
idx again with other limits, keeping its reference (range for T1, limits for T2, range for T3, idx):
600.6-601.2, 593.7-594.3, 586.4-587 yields 4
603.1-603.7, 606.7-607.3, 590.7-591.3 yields 3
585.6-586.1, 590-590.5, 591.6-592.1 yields 0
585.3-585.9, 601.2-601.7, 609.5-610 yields -7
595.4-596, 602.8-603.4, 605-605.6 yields 1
